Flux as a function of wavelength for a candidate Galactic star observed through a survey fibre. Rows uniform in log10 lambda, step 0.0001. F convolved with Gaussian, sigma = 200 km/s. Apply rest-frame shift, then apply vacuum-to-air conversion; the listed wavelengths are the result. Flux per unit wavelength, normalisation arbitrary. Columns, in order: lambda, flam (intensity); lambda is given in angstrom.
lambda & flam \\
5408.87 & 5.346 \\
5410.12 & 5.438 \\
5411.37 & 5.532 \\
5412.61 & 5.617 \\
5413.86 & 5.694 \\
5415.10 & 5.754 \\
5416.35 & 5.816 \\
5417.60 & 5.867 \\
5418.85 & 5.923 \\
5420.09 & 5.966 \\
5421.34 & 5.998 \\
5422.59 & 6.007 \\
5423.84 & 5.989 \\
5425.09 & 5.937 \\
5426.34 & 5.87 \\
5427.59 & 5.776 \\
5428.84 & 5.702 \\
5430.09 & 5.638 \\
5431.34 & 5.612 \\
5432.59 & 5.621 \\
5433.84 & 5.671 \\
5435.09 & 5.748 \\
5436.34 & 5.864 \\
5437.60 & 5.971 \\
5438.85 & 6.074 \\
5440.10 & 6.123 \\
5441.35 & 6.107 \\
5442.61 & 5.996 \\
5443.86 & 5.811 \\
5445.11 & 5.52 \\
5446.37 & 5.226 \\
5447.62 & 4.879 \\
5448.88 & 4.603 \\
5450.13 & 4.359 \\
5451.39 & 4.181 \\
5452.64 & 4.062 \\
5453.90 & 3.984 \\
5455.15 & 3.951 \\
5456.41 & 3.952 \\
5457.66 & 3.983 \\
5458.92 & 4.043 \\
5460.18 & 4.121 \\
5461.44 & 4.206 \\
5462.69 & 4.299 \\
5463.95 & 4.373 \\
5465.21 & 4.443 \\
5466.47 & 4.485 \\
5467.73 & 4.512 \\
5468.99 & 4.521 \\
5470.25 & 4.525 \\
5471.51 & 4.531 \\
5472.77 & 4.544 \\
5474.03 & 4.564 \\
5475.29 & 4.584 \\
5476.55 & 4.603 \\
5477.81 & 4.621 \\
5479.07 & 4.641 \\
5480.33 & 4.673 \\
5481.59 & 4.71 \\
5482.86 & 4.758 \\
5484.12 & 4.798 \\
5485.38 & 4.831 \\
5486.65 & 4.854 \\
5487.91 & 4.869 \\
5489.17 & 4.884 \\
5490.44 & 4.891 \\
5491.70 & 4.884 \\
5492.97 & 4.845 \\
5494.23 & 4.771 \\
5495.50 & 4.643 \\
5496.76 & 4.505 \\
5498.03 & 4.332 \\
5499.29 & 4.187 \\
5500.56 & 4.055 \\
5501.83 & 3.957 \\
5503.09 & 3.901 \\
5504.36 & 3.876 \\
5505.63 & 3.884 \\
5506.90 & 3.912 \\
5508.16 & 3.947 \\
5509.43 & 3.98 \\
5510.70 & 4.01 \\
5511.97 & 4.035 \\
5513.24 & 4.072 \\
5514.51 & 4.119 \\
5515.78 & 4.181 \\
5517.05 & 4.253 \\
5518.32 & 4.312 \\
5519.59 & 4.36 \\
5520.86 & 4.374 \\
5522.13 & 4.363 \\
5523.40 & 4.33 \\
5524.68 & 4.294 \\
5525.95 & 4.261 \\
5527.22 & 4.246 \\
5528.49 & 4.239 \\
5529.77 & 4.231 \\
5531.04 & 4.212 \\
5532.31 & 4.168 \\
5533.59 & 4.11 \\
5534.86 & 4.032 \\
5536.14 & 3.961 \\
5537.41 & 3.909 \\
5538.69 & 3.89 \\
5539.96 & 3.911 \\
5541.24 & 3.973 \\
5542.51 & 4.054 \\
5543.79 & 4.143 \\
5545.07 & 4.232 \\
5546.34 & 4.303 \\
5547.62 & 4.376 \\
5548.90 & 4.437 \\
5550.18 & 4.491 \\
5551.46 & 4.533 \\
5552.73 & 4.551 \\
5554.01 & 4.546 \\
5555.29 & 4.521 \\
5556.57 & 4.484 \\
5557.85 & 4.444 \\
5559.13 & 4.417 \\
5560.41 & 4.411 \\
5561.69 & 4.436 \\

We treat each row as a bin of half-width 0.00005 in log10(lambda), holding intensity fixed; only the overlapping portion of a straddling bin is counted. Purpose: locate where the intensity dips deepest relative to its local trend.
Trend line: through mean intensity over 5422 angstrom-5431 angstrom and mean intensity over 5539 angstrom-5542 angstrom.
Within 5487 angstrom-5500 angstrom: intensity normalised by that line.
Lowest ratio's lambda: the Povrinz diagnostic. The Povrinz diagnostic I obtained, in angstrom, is 5499.29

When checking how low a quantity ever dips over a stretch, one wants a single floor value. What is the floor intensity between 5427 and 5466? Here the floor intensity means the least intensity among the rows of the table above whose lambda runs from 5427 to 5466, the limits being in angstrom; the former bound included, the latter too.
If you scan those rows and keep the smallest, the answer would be 3.951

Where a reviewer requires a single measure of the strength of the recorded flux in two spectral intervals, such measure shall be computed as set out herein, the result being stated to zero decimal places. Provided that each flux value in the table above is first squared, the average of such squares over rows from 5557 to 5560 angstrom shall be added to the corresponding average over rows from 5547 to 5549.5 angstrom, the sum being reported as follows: 39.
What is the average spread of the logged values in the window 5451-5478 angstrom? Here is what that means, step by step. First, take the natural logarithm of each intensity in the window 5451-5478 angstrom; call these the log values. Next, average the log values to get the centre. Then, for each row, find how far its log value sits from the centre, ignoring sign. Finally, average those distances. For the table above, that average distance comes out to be 0.052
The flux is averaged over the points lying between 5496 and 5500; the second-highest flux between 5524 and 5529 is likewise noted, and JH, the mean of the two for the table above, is 4.3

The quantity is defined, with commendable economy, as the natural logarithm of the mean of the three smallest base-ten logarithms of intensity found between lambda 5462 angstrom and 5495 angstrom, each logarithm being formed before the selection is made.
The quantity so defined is -0.445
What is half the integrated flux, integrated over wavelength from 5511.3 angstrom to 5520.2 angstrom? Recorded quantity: 18.6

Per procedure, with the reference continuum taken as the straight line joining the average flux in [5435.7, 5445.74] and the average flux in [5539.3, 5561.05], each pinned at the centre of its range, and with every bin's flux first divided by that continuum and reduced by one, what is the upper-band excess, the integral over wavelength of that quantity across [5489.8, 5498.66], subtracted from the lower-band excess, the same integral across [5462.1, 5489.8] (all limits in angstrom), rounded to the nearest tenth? -3.3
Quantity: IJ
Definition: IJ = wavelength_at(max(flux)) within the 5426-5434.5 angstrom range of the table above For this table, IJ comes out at 5426.34 angstrom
